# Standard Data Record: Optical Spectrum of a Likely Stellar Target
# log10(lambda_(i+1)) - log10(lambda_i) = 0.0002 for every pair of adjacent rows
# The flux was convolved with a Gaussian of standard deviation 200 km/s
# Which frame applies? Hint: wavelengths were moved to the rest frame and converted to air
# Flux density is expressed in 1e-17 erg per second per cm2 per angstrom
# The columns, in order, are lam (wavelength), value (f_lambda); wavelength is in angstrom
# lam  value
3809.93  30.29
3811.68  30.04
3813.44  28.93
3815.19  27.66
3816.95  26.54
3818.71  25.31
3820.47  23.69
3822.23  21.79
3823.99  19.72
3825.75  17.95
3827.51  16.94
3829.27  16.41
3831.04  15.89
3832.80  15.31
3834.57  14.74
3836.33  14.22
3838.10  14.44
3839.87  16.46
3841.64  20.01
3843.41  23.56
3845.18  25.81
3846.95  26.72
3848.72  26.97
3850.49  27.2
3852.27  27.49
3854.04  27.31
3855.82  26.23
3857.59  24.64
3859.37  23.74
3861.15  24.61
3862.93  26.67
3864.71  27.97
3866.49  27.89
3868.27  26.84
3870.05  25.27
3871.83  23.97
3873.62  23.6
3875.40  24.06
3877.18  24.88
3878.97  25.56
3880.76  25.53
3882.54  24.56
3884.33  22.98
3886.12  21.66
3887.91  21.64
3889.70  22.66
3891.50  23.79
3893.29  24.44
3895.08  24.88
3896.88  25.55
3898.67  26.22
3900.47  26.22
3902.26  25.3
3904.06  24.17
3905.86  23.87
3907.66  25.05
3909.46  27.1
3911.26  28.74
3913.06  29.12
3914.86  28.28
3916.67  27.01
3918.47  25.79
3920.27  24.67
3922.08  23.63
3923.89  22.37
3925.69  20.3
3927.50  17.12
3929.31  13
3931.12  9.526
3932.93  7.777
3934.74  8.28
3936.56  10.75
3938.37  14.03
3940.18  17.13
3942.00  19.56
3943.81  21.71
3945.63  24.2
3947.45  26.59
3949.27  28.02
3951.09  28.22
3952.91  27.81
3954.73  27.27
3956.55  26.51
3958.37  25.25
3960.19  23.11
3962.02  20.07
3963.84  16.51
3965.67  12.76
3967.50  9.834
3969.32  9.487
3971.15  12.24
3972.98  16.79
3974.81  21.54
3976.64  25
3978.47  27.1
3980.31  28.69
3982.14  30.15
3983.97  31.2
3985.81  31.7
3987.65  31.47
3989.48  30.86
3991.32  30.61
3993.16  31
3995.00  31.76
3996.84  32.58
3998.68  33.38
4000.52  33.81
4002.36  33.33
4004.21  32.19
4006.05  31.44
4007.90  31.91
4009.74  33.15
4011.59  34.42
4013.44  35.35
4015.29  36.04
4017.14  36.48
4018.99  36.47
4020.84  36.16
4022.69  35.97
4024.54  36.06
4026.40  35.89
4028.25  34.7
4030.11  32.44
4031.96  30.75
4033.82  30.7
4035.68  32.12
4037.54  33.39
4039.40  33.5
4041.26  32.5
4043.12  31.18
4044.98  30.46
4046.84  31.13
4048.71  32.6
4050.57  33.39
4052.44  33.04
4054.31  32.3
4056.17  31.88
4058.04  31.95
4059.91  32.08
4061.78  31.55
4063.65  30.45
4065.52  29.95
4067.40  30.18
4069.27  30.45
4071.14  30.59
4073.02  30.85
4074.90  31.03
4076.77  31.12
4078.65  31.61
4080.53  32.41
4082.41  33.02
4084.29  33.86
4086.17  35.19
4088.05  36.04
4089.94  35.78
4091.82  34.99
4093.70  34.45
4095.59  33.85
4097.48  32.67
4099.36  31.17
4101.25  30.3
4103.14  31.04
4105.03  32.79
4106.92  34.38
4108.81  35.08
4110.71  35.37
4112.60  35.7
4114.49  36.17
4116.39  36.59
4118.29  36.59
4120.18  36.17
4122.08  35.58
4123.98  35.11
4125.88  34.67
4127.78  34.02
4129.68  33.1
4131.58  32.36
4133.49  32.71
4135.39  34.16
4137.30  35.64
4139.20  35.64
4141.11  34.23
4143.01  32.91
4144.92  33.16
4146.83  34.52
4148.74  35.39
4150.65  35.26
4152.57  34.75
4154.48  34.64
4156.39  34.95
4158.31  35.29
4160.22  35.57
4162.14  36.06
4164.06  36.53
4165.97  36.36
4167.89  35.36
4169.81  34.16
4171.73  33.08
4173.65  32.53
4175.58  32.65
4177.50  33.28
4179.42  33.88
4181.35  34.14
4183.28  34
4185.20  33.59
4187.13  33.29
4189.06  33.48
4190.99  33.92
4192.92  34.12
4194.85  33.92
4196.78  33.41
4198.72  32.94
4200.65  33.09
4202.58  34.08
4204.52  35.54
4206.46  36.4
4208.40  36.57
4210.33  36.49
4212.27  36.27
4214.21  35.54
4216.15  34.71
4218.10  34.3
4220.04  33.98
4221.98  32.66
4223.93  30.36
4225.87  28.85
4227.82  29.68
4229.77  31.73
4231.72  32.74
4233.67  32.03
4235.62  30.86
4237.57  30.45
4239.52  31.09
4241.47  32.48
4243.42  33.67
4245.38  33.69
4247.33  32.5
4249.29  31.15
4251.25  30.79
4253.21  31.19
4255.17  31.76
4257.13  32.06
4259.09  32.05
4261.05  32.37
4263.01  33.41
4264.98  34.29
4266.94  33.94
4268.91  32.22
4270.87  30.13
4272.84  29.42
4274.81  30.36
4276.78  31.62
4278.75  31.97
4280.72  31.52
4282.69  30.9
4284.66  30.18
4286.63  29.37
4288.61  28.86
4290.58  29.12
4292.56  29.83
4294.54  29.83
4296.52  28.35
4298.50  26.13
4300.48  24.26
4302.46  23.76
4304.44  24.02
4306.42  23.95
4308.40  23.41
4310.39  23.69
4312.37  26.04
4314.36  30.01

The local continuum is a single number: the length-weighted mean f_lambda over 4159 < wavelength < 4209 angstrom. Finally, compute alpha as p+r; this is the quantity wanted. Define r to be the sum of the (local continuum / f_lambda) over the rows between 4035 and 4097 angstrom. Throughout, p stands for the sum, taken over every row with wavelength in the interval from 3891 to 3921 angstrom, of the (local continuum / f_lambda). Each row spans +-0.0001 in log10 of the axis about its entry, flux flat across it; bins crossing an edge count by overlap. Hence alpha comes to 58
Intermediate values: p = 23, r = 35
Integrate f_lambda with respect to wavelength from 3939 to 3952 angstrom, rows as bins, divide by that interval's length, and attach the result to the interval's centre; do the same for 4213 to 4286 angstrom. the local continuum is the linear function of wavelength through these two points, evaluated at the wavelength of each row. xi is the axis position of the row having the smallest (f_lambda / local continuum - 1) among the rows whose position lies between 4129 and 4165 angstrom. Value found 4131.58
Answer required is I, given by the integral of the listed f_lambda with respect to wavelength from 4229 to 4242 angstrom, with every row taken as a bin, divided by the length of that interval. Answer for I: 31.6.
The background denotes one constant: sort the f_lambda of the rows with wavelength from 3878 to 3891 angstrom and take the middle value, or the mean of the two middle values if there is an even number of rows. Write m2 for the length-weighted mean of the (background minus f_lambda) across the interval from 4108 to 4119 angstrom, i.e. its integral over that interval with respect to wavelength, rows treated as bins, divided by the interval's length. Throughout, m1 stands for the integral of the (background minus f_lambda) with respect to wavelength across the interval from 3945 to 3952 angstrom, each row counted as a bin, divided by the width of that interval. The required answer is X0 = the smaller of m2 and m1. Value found -13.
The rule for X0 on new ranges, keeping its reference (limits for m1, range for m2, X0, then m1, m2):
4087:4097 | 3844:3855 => -12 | -12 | -4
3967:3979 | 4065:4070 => -7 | 6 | -7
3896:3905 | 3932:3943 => -3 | -3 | 10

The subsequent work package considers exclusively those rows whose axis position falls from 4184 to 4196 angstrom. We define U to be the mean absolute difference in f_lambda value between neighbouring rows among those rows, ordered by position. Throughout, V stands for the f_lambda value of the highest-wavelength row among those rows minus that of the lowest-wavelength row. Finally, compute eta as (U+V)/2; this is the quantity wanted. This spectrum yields 0.3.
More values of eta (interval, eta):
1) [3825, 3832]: -0.7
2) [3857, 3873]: 0.2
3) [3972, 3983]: 8.0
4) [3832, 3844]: 5.0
